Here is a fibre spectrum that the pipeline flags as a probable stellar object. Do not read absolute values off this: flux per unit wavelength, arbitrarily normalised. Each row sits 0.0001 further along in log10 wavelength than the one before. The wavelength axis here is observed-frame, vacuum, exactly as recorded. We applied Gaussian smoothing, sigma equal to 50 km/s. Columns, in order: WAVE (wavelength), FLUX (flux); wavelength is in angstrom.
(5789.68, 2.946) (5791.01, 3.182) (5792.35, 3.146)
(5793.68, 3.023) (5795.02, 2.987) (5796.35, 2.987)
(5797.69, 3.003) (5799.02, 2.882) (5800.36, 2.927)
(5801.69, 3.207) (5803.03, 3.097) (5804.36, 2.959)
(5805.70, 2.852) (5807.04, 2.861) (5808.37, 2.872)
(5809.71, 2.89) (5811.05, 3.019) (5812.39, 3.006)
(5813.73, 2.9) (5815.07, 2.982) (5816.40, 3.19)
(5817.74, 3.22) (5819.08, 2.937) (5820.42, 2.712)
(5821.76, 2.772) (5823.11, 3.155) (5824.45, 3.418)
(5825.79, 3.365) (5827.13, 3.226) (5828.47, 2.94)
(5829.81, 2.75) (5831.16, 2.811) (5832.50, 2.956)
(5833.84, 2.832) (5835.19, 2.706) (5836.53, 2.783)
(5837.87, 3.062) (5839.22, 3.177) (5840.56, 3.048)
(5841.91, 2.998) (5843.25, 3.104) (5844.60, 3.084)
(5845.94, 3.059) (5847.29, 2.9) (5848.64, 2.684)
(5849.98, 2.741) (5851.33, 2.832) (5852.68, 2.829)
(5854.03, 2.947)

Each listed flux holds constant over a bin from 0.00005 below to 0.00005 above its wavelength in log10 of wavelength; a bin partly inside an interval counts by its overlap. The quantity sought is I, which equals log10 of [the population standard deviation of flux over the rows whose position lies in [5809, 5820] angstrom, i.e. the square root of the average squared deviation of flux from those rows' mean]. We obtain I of -0.9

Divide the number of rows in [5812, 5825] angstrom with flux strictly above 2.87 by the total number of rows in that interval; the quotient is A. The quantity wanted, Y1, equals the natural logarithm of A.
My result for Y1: -0.2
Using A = 0.80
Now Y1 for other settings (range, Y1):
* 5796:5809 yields -0.2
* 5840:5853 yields -0.5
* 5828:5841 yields -0.7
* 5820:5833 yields -0.5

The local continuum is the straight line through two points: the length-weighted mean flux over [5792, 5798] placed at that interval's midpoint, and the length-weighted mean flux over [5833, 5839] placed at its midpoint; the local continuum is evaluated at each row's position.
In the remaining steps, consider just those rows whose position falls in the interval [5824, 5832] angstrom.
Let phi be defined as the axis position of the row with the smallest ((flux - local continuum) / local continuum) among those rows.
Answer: 5829.81 angstrom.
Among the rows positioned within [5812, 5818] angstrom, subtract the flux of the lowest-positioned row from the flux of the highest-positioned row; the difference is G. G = 0.21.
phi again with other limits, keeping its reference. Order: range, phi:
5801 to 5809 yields 5805.70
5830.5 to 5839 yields 5835.19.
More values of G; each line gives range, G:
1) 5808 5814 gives 0.03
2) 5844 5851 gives -0.34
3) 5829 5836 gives -0.04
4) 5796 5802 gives 0.22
